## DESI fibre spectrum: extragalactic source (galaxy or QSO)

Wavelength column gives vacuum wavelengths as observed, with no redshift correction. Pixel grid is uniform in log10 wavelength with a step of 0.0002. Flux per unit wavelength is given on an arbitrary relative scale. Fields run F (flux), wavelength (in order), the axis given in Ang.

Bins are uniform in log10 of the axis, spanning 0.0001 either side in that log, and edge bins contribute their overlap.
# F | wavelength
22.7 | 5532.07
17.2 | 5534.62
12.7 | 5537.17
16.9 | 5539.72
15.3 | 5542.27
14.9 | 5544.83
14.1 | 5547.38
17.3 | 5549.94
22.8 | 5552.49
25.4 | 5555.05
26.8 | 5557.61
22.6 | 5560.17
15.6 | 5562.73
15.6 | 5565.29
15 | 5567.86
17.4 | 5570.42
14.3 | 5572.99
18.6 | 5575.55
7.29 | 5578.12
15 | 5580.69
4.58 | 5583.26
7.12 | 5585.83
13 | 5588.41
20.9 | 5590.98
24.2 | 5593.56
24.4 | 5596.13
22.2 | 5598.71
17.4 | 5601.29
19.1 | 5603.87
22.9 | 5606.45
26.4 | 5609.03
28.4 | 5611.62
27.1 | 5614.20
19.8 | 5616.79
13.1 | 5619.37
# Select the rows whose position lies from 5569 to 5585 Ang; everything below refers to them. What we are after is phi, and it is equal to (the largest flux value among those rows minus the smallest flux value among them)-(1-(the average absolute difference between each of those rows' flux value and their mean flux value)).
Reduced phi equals 17.6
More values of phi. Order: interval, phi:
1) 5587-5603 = 13.8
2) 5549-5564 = 13.7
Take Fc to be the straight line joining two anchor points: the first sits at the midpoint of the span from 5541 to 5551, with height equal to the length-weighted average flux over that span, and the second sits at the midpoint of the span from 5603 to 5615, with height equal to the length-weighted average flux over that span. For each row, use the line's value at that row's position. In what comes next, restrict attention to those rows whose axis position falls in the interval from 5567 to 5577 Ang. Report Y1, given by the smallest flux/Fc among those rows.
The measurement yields 0.7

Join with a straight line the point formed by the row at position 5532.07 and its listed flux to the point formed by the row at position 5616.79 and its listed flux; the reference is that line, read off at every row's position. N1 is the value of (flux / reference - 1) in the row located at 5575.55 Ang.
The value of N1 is -0.12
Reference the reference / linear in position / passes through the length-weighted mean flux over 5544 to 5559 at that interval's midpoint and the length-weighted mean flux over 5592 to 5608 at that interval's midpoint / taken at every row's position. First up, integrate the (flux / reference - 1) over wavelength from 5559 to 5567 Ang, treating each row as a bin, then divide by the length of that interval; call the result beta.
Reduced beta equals -0.14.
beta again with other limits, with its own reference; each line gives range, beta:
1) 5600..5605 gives -0.17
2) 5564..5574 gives -0.25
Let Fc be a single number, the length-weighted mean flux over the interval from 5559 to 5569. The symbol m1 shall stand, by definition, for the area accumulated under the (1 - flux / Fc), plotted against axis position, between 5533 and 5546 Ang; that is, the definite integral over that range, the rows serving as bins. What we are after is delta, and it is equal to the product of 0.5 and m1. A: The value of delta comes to 0.6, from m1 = 1.2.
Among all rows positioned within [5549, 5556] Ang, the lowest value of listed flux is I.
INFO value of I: 17.3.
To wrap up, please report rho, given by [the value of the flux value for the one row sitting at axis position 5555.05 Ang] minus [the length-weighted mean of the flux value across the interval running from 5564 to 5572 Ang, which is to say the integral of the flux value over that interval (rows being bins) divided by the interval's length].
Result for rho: 9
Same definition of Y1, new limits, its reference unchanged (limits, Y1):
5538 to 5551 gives 0.9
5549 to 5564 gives 0.9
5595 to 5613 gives 0.7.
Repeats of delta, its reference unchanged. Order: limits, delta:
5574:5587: 2.5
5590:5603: -1.7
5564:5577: 0.4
